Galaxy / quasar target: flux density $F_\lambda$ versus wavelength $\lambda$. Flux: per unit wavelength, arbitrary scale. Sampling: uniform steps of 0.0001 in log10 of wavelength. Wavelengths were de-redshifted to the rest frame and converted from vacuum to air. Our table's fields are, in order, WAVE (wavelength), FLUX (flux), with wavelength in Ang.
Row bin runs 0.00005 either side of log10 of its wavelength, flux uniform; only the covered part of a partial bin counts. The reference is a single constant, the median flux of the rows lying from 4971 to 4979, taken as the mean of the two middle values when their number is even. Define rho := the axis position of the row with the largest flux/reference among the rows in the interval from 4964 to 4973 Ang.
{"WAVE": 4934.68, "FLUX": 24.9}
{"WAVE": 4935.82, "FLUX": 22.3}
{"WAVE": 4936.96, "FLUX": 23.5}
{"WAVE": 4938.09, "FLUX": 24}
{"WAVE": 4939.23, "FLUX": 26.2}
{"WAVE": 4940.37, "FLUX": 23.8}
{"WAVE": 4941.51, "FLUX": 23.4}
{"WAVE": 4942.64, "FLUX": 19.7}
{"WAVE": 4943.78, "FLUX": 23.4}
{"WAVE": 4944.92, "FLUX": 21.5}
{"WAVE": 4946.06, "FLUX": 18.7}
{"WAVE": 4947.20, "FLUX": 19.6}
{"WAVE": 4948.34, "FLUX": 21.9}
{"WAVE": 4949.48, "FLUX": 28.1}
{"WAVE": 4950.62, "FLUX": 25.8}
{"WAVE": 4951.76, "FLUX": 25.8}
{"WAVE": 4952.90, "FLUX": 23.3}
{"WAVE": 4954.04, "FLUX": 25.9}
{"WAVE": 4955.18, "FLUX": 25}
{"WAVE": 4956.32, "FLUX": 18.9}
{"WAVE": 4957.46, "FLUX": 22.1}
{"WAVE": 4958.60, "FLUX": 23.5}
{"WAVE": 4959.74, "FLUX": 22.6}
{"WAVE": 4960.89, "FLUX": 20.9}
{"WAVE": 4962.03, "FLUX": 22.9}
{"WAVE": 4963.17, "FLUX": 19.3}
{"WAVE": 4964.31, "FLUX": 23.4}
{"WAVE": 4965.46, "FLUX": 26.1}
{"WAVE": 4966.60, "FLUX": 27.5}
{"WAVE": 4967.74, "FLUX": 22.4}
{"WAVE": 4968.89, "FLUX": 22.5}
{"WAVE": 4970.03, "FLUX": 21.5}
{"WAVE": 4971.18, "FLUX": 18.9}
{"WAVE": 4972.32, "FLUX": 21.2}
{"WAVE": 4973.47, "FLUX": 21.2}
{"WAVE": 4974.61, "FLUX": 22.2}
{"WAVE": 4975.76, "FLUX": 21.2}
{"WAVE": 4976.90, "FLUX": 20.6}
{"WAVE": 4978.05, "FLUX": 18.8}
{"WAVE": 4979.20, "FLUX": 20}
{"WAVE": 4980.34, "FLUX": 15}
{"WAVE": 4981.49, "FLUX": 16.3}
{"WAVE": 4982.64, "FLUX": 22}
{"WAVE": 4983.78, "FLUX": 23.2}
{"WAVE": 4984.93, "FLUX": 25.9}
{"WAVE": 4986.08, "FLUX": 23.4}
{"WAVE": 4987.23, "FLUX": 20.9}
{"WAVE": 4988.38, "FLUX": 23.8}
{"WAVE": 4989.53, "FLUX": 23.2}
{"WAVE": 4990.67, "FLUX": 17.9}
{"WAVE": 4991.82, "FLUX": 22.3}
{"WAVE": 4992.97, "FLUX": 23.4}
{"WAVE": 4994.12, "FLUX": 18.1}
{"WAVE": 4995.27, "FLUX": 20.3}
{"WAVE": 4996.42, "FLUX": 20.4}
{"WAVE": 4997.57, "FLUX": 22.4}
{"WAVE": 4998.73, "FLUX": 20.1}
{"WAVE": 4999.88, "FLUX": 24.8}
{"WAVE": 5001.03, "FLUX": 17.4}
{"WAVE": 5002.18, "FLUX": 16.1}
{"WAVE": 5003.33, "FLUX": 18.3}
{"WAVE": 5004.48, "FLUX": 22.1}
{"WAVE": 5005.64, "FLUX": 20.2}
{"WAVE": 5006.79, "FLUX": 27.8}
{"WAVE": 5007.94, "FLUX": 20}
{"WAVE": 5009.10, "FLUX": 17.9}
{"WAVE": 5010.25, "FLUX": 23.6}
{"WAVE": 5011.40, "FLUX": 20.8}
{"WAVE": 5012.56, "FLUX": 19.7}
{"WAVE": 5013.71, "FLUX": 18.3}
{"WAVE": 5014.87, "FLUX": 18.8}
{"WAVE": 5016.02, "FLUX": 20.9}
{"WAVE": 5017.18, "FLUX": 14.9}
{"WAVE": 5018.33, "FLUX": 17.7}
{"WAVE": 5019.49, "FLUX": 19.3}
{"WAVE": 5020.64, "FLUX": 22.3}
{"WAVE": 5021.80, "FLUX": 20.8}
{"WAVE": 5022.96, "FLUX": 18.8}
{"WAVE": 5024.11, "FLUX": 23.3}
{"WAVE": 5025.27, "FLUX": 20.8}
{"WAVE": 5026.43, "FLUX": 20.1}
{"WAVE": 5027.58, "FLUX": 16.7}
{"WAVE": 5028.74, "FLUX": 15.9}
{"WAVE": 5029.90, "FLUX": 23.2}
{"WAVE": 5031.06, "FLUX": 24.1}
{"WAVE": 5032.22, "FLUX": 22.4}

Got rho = 4966.60 Ang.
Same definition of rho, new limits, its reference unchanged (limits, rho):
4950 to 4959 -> 4954.04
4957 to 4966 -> 4965.46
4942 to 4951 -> 4949.48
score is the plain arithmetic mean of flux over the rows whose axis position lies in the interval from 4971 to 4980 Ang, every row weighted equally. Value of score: 20.5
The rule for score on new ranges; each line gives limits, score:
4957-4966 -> 22.6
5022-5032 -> 20.4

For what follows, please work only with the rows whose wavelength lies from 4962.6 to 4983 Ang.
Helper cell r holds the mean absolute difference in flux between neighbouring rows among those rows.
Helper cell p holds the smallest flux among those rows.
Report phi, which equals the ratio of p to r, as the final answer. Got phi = 7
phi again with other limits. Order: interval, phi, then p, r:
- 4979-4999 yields 5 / 15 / 2.8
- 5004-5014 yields 5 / 17.9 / 3.8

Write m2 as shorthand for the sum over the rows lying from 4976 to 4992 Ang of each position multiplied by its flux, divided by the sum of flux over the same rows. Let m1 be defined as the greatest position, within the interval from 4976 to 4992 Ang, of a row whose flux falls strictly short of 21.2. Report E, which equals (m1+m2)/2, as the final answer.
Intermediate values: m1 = 4990.67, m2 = 4984.6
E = 4987.6 Ang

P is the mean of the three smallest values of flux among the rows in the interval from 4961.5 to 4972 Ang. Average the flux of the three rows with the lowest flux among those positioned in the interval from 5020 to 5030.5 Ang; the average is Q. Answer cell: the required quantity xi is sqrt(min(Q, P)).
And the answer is 4.14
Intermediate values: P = 20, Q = 17.1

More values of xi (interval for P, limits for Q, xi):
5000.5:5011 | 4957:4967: 4.14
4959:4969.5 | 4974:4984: 4.09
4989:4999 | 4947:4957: 4.32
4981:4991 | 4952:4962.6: 4.29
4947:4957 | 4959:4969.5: 4.49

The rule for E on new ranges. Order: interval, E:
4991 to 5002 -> 4998.7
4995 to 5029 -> 5020.2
